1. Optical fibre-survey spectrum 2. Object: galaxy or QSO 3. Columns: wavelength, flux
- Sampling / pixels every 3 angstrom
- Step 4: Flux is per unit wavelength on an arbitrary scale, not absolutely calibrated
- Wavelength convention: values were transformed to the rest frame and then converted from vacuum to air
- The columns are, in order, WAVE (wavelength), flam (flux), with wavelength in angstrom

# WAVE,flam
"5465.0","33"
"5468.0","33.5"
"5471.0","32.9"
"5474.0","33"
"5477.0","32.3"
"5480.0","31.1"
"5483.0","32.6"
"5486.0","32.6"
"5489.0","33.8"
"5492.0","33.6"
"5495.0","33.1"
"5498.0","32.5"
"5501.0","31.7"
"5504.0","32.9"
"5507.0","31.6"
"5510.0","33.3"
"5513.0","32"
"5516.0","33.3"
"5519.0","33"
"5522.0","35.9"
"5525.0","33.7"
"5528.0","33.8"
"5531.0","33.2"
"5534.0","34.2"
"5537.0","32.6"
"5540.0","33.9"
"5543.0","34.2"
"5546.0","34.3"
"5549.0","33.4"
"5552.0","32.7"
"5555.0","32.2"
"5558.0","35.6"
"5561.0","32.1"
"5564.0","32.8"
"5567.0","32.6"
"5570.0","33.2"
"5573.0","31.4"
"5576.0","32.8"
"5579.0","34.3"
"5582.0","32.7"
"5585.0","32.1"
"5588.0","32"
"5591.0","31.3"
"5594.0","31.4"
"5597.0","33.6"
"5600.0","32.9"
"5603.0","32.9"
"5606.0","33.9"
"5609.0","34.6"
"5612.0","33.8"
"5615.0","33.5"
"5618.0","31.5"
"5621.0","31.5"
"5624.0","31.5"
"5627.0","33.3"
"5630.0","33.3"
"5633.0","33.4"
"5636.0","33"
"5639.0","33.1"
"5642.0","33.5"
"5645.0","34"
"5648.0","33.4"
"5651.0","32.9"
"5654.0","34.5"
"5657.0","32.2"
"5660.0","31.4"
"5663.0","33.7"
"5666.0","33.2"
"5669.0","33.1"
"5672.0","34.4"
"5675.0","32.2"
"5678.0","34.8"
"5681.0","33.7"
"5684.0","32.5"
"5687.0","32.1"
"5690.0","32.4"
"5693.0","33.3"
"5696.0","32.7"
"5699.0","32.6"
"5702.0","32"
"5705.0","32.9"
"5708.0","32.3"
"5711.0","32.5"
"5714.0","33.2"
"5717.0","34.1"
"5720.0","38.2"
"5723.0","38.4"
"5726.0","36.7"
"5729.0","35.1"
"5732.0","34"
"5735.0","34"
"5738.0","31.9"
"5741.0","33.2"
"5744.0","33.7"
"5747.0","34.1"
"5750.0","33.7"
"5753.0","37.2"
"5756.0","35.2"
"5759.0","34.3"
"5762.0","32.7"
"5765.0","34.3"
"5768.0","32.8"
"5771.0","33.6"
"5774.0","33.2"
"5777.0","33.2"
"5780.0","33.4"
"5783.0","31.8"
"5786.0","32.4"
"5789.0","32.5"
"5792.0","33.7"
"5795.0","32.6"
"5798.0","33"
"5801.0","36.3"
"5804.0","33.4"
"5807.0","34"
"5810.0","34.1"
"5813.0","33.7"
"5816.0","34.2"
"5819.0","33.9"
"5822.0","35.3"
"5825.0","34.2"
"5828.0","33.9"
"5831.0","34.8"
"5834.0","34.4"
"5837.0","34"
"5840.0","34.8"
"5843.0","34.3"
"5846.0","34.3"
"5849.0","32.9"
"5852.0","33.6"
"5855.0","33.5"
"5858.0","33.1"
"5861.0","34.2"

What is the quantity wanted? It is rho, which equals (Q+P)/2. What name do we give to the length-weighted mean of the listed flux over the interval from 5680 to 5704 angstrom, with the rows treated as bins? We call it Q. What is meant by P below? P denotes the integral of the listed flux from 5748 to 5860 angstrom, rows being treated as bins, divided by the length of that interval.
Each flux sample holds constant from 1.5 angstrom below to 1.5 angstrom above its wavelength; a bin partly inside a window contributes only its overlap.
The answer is 33.25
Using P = 33.8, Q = 32.65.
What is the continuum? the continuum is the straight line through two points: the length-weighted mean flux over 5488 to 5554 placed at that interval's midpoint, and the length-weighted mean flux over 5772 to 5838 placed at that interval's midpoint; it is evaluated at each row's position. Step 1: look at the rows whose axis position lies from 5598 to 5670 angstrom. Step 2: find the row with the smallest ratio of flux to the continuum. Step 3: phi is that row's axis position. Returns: 5660.0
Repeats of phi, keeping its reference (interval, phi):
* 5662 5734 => 5702.0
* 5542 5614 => 5591.0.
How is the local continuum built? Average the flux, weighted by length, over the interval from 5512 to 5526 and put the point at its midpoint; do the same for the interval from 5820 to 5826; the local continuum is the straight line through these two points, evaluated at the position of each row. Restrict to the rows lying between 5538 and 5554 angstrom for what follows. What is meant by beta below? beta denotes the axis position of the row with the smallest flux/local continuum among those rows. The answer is 5552.0 angstrom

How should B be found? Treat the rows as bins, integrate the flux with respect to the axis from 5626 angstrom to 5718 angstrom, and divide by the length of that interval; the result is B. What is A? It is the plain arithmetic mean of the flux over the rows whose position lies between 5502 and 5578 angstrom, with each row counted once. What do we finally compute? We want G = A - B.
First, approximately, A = 33.2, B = 33.1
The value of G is 0.1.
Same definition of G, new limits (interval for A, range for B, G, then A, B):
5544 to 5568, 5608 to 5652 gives 0.1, 33.2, 33.1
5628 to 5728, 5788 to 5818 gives -0.3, 33.5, 33.8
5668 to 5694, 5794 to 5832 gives -1.0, 33.2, 34.1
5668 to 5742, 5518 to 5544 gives -0.2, 33.7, 33.8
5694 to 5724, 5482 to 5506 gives 1.1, 33.9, 32.8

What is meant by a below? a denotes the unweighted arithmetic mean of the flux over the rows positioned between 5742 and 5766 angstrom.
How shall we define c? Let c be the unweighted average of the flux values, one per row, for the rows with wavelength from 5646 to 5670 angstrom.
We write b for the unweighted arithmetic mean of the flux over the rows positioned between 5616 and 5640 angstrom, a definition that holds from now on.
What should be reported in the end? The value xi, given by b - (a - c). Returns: 31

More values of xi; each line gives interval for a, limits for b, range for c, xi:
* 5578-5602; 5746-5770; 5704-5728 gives 37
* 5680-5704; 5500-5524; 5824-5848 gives 35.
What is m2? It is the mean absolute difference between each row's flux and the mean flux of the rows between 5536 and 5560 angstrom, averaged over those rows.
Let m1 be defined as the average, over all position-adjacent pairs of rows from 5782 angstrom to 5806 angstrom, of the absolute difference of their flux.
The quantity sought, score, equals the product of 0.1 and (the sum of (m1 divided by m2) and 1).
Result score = 0.25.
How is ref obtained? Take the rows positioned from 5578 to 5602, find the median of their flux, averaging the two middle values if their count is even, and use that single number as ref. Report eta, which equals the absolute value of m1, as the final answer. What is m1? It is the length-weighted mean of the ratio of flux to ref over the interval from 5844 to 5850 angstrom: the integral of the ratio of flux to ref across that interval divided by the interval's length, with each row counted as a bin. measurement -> 1.04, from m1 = 1.041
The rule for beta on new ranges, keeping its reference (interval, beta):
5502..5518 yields 5507.0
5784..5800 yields 5786.0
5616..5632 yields 5624.0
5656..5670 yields 5660.0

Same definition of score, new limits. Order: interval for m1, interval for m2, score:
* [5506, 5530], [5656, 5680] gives 0.26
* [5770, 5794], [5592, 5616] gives 0.18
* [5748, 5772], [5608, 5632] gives 0.26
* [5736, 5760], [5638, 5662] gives 0.28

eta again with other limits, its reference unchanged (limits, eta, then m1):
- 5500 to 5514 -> 1.00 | 0.998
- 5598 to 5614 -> 1.04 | 1.038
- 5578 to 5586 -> 1.02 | 1.019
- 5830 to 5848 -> 1.06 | 1.061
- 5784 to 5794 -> 1.01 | 1.012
